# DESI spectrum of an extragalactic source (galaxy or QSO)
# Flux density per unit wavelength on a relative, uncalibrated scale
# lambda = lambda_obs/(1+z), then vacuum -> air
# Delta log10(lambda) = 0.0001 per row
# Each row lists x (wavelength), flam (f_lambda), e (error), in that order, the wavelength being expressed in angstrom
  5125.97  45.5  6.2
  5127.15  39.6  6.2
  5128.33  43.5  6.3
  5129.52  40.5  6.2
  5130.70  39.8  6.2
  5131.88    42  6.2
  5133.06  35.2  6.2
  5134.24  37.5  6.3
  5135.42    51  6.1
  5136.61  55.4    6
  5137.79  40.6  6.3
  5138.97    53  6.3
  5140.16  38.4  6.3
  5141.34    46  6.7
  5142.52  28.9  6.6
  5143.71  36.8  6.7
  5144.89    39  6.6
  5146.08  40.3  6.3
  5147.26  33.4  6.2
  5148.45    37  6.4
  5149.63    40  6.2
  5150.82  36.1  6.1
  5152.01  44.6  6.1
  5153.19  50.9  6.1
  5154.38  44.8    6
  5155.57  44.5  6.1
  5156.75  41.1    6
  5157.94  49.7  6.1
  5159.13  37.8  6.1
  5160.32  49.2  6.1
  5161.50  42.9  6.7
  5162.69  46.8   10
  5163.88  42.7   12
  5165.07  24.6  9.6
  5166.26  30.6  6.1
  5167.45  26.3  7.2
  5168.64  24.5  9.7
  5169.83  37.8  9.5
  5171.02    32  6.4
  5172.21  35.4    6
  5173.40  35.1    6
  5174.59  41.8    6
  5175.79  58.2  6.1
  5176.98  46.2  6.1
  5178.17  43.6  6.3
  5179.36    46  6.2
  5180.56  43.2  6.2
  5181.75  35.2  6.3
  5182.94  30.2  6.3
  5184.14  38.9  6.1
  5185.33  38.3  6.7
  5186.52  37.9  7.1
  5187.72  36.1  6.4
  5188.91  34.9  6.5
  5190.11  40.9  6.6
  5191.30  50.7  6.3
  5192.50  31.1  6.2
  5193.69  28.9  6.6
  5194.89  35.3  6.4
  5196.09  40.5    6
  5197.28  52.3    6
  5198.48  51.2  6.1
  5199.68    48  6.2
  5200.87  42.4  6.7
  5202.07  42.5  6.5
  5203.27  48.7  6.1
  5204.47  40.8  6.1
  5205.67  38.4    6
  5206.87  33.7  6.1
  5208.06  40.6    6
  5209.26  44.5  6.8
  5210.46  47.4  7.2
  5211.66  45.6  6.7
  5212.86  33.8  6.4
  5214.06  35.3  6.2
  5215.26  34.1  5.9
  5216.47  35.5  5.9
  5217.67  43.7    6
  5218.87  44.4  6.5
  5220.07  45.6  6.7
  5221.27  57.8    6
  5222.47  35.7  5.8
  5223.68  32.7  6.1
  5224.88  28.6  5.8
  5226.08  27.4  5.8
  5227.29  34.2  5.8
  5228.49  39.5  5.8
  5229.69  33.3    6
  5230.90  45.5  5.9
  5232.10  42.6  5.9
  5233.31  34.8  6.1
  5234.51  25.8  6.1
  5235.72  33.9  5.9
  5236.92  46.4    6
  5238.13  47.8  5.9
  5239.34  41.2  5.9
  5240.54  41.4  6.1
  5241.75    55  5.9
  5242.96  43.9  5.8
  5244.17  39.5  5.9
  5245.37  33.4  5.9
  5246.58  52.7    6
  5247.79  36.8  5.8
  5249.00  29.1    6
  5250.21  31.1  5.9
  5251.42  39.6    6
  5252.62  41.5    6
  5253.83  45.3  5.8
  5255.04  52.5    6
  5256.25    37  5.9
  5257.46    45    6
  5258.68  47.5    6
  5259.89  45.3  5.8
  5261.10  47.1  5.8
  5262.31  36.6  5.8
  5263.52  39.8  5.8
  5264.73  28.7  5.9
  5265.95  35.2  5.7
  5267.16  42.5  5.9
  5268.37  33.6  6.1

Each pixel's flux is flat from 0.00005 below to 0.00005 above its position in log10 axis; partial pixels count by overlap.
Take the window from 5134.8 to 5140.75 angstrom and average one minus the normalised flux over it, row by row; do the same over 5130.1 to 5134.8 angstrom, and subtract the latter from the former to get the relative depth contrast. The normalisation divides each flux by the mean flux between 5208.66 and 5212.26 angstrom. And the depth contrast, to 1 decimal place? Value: -0.2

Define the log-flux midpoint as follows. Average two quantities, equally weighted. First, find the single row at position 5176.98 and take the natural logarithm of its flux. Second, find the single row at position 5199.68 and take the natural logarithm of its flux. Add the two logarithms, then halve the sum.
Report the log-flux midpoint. 3.85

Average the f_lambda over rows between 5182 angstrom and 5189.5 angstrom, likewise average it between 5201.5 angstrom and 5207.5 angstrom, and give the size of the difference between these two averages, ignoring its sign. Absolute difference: 4.8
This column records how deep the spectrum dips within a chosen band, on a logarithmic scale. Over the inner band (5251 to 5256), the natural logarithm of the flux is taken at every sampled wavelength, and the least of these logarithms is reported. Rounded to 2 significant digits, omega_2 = 3.7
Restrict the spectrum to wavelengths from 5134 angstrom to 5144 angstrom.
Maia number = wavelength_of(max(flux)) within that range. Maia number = 5136.61 angstrom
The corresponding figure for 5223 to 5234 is 5230.90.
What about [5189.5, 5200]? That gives 5197.28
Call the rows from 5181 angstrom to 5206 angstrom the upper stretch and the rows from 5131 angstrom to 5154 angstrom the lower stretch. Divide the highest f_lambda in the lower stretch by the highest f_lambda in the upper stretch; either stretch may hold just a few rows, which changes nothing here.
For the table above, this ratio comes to 1.06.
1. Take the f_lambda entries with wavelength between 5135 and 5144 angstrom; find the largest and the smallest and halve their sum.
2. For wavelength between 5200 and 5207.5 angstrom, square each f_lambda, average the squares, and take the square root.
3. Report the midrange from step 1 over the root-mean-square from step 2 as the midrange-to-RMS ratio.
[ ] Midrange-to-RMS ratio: 1.02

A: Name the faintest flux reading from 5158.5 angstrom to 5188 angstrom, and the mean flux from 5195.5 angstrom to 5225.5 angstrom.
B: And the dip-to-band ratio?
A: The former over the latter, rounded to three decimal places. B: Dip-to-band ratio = 0.587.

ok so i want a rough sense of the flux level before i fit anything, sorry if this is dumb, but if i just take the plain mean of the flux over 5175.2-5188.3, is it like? 41.3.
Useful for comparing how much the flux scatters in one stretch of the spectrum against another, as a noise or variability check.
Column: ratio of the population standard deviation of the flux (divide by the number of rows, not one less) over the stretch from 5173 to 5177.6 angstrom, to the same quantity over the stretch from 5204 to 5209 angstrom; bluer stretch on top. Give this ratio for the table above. 2.95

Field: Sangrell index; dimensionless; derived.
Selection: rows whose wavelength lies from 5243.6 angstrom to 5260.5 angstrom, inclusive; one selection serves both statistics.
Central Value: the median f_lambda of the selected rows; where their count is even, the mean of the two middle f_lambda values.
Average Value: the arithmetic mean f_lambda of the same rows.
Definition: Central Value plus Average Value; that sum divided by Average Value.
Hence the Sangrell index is 1.985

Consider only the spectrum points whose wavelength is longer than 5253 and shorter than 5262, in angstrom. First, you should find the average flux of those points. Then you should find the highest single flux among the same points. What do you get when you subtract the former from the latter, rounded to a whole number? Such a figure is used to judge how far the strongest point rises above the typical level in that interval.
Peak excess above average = 7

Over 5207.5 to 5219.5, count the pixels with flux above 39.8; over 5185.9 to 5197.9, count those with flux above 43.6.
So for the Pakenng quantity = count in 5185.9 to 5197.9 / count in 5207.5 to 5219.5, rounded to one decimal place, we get 0.3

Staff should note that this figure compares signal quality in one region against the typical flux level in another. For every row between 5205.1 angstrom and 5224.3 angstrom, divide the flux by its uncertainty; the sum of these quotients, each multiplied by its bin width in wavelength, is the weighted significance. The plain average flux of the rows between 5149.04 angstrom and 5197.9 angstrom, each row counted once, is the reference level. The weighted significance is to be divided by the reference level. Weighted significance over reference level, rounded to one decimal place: 3.1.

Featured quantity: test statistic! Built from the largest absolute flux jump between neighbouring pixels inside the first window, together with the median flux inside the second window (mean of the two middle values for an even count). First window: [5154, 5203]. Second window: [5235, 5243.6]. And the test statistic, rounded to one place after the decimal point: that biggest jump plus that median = 63.5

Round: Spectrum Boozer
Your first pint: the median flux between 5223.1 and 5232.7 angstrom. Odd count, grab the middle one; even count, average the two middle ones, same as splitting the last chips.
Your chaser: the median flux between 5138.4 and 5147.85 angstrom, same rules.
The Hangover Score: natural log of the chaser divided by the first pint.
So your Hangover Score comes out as 0.14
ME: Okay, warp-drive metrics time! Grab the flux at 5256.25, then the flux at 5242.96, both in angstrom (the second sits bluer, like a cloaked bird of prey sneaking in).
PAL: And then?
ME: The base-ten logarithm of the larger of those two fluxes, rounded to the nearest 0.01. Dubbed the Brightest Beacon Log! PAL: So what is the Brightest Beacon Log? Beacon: 1.64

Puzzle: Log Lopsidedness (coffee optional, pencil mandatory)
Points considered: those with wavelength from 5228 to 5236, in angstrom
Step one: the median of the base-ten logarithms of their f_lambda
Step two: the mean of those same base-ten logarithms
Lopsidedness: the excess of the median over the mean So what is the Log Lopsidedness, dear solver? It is -0.014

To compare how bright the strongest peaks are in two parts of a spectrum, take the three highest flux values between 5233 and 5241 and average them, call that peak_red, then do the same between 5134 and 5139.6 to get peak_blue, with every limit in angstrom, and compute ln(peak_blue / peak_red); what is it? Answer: 0.16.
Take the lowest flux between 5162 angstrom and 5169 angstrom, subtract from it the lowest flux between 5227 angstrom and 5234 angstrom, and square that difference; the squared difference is 77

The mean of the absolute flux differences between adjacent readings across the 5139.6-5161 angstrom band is 6.5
